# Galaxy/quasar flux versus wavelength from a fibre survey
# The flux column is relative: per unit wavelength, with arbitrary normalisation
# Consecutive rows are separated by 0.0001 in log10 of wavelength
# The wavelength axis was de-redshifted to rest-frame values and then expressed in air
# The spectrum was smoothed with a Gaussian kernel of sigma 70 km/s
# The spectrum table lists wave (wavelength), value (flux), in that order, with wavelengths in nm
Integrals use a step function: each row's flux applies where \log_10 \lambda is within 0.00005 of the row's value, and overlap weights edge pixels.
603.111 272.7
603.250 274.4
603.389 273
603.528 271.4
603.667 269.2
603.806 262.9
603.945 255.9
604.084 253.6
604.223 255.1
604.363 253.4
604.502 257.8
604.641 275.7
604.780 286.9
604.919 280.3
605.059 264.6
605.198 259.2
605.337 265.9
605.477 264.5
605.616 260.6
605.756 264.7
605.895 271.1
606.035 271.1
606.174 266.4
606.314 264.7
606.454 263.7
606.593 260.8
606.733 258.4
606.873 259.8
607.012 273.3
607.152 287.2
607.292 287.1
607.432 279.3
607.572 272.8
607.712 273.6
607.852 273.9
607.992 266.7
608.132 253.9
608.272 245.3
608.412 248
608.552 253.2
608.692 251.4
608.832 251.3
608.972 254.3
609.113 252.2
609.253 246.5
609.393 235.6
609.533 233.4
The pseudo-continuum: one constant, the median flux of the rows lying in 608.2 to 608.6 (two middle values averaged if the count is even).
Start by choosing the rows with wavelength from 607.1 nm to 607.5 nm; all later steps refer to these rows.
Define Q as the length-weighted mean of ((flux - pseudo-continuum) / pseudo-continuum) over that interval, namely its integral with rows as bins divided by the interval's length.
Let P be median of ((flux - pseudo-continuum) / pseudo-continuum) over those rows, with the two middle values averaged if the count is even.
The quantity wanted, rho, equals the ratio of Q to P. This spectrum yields 0.93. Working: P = 0.16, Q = 0.147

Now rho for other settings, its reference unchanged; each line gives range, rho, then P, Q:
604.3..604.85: 1.10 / 0.08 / 0.083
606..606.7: 1.00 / 0.07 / 0.067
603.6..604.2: 1.05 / 0.05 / 0.048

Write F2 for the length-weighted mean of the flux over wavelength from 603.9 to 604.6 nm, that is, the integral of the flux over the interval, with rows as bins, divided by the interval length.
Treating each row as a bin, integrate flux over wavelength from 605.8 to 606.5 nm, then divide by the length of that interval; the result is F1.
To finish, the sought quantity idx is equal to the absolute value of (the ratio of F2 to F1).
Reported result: 0.96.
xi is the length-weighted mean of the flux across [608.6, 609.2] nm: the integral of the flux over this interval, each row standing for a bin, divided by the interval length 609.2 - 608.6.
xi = 252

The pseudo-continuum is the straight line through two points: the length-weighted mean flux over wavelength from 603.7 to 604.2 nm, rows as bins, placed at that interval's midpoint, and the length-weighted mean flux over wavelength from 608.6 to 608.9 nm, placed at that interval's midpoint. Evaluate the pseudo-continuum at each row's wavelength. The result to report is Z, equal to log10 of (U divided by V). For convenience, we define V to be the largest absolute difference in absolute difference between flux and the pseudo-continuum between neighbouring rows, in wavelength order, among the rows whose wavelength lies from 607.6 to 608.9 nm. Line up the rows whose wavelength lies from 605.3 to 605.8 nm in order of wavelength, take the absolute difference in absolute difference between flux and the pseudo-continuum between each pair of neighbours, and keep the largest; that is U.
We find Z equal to -0.5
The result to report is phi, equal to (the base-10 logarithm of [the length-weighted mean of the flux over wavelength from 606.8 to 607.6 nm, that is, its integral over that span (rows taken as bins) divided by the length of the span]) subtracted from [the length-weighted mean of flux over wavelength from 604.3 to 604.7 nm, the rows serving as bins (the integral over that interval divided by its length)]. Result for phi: 260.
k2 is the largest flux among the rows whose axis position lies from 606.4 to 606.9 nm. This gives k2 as 263.7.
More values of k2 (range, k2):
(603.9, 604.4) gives 255.9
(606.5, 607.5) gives 287.2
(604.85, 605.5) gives 280.3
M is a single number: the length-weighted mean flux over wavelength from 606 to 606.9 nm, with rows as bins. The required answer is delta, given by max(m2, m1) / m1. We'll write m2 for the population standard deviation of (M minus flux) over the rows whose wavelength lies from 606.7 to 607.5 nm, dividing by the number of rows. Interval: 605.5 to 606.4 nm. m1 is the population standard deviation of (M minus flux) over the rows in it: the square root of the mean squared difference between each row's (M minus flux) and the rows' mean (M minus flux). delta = 3.13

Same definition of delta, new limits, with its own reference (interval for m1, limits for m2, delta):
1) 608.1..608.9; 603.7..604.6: 1.08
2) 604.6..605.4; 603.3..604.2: 1.00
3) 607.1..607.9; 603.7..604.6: 1.00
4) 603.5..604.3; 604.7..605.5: 1.41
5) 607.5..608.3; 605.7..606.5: 1.00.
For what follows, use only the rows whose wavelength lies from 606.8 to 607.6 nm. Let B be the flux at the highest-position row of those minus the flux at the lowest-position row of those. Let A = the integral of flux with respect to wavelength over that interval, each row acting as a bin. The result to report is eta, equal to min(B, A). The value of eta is 13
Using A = 221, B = 13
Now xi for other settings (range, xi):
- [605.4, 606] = 265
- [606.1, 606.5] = 265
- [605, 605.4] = 264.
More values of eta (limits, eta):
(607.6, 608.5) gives -26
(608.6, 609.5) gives -16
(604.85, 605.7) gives -20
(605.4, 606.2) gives 2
